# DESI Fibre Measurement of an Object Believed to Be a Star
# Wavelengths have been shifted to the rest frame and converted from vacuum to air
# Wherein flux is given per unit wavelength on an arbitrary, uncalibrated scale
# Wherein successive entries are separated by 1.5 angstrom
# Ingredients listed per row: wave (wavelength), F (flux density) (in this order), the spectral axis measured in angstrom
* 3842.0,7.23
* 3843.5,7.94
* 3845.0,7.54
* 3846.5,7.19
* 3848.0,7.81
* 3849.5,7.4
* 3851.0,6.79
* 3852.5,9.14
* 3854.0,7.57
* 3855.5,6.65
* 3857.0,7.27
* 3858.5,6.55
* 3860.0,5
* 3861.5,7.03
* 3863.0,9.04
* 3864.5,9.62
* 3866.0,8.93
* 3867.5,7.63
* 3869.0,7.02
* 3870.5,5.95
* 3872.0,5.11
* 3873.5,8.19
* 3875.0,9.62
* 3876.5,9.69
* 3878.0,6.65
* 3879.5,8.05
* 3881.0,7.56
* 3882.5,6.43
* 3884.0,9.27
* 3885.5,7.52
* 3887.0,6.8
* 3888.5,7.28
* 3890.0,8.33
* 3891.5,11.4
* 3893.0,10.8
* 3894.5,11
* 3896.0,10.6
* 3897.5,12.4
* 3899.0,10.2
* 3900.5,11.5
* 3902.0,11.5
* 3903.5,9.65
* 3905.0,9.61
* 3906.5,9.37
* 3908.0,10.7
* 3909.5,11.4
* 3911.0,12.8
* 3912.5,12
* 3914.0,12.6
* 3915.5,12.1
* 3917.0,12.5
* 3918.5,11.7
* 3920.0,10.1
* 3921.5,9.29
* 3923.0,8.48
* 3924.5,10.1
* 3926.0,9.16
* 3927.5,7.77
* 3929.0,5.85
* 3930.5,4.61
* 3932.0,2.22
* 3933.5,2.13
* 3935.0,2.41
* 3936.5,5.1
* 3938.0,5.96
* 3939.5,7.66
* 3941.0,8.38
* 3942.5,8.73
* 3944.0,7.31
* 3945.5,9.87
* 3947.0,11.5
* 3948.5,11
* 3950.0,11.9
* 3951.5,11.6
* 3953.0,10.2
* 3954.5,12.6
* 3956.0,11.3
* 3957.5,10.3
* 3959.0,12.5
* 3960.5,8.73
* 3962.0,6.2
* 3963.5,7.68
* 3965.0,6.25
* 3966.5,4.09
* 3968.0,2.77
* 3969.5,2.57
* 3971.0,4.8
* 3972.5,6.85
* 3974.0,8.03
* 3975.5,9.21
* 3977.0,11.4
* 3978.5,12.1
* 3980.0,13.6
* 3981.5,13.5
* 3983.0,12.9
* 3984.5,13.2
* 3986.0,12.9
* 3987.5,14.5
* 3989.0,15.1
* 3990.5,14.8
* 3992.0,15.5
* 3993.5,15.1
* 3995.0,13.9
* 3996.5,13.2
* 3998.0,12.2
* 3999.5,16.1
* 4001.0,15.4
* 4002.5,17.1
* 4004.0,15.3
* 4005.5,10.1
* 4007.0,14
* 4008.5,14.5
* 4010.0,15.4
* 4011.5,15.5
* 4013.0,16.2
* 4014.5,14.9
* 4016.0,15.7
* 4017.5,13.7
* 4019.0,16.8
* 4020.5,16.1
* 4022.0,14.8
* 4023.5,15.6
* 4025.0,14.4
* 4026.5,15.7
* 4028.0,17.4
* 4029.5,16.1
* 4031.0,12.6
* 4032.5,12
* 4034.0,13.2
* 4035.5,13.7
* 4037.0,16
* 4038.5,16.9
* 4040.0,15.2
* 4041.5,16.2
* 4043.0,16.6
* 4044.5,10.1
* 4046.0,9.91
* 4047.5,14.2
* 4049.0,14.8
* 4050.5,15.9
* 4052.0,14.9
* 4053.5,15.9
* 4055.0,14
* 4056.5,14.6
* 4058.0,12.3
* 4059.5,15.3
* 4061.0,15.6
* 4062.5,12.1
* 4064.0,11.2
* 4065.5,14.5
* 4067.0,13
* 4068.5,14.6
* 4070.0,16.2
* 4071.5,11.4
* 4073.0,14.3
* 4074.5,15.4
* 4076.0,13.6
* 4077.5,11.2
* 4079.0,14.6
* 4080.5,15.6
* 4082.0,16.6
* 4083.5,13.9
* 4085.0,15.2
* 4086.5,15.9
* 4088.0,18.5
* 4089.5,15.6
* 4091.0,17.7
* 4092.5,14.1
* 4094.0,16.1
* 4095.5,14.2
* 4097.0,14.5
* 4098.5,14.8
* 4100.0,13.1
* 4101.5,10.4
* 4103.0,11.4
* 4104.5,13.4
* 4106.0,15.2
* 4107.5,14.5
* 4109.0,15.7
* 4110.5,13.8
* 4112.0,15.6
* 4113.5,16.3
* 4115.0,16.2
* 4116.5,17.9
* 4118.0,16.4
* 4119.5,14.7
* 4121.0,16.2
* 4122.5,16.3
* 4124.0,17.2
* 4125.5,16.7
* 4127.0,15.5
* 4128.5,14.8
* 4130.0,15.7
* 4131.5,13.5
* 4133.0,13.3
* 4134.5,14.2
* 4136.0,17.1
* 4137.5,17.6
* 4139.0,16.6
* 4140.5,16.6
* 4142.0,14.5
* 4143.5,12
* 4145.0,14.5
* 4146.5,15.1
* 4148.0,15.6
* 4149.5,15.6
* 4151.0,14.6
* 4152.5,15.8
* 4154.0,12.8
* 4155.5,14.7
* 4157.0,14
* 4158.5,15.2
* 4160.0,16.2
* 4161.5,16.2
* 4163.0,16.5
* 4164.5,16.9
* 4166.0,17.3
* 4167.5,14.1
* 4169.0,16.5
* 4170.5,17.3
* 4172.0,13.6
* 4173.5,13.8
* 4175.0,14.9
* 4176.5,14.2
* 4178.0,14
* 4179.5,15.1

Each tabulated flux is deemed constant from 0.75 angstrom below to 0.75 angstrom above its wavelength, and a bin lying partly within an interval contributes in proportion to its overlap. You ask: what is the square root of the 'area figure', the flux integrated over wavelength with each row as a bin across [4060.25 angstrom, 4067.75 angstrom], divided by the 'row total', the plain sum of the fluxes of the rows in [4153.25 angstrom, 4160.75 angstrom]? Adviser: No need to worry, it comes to 1.17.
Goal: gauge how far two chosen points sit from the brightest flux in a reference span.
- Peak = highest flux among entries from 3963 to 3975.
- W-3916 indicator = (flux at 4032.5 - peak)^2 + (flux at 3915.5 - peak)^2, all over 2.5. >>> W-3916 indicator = 13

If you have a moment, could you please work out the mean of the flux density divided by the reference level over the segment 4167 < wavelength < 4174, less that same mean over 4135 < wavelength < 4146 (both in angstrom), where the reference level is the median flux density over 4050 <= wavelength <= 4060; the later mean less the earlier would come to -0.03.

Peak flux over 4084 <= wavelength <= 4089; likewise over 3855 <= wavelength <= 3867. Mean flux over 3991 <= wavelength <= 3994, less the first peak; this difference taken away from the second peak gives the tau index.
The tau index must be 12.8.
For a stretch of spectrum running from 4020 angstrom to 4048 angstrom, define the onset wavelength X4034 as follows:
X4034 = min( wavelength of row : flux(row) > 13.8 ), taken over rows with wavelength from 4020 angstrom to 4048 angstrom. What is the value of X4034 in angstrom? 4020.5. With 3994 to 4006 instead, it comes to 3995.0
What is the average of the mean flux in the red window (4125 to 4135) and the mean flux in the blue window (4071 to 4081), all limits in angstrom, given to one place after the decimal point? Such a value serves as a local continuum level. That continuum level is 14.3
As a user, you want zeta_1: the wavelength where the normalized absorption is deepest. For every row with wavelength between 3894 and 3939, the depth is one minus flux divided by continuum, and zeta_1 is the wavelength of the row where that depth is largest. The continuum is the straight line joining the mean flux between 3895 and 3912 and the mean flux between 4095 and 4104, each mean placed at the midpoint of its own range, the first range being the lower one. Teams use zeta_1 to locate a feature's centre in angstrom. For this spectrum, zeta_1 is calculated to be 3933.5 angstrom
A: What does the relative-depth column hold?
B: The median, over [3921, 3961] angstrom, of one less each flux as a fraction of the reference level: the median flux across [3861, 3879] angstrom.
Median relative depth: -0.1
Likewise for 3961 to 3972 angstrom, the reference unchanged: 0.4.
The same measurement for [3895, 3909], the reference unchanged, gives -0.3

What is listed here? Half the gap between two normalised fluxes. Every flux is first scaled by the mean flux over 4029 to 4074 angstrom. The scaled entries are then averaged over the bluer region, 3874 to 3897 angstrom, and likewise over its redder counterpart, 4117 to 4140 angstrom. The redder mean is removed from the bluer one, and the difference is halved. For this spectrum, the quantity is -0.248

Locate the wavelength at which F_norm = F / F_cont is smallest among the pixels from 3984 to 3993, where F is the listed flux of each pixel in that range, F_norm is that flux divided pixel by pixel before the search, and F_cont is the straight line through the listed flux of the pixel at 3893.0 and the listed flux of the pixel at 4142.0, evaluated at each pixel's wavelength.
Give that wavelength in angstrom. 3986.0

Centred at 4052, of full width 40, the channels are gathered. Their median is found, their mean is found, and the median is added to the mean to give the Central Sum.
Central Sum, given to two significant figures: 29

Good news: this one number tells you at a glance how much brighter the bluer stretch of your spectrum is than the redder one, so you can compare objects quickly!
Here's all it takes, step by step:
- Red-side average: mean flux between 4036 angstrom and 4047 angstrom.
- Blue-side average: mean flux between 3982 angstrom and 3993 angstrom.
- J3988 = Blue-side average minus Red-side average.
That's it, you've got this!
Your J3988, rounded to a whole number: 0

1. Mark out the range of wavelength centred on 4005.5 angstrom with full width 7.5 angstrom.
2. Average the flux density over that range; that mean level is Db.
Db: 14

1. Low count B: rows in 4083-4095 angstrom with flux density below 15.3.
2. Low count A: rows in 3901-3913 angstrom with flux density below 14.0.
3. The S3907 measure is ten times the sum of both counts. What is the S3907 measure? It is 110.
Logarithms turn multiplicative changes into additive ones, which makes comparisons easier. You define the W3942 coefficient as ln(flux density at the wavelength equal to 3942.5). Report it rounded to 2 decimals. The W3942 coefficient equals 2.17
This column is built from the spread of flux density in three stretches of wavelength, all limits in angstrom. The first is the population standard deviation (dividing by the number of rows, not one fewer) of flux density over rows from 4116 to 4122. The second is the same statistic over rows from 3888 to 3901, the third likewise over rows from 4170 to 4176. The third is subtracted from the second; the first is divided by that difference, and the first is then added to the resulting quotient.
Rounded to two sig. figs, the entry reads 24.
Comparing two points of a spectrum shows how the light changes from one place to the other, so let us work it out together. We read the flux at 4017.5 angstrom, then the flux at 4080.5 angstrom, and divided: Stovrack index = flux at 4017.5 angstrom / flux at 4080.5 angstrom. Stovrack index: 0.88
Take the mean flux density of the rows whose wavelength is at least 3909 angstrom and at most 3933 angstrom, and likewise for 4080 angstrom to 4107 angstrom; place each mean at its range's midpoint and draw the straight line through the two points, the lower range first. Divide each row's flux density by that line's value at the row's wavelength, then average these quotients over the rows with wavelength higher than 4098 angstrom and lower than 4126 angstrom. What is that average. 0.98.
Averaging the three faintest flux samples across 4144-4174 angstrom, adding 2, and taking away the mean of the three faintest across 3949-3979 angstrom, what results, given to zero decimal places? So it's 12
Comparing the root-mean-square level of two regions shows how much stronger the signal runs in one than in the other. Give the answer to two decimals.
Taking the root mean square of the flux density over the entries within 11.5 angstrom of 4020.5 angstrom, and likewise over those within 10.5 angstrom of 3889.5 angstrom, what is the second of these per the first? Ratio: 0.60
